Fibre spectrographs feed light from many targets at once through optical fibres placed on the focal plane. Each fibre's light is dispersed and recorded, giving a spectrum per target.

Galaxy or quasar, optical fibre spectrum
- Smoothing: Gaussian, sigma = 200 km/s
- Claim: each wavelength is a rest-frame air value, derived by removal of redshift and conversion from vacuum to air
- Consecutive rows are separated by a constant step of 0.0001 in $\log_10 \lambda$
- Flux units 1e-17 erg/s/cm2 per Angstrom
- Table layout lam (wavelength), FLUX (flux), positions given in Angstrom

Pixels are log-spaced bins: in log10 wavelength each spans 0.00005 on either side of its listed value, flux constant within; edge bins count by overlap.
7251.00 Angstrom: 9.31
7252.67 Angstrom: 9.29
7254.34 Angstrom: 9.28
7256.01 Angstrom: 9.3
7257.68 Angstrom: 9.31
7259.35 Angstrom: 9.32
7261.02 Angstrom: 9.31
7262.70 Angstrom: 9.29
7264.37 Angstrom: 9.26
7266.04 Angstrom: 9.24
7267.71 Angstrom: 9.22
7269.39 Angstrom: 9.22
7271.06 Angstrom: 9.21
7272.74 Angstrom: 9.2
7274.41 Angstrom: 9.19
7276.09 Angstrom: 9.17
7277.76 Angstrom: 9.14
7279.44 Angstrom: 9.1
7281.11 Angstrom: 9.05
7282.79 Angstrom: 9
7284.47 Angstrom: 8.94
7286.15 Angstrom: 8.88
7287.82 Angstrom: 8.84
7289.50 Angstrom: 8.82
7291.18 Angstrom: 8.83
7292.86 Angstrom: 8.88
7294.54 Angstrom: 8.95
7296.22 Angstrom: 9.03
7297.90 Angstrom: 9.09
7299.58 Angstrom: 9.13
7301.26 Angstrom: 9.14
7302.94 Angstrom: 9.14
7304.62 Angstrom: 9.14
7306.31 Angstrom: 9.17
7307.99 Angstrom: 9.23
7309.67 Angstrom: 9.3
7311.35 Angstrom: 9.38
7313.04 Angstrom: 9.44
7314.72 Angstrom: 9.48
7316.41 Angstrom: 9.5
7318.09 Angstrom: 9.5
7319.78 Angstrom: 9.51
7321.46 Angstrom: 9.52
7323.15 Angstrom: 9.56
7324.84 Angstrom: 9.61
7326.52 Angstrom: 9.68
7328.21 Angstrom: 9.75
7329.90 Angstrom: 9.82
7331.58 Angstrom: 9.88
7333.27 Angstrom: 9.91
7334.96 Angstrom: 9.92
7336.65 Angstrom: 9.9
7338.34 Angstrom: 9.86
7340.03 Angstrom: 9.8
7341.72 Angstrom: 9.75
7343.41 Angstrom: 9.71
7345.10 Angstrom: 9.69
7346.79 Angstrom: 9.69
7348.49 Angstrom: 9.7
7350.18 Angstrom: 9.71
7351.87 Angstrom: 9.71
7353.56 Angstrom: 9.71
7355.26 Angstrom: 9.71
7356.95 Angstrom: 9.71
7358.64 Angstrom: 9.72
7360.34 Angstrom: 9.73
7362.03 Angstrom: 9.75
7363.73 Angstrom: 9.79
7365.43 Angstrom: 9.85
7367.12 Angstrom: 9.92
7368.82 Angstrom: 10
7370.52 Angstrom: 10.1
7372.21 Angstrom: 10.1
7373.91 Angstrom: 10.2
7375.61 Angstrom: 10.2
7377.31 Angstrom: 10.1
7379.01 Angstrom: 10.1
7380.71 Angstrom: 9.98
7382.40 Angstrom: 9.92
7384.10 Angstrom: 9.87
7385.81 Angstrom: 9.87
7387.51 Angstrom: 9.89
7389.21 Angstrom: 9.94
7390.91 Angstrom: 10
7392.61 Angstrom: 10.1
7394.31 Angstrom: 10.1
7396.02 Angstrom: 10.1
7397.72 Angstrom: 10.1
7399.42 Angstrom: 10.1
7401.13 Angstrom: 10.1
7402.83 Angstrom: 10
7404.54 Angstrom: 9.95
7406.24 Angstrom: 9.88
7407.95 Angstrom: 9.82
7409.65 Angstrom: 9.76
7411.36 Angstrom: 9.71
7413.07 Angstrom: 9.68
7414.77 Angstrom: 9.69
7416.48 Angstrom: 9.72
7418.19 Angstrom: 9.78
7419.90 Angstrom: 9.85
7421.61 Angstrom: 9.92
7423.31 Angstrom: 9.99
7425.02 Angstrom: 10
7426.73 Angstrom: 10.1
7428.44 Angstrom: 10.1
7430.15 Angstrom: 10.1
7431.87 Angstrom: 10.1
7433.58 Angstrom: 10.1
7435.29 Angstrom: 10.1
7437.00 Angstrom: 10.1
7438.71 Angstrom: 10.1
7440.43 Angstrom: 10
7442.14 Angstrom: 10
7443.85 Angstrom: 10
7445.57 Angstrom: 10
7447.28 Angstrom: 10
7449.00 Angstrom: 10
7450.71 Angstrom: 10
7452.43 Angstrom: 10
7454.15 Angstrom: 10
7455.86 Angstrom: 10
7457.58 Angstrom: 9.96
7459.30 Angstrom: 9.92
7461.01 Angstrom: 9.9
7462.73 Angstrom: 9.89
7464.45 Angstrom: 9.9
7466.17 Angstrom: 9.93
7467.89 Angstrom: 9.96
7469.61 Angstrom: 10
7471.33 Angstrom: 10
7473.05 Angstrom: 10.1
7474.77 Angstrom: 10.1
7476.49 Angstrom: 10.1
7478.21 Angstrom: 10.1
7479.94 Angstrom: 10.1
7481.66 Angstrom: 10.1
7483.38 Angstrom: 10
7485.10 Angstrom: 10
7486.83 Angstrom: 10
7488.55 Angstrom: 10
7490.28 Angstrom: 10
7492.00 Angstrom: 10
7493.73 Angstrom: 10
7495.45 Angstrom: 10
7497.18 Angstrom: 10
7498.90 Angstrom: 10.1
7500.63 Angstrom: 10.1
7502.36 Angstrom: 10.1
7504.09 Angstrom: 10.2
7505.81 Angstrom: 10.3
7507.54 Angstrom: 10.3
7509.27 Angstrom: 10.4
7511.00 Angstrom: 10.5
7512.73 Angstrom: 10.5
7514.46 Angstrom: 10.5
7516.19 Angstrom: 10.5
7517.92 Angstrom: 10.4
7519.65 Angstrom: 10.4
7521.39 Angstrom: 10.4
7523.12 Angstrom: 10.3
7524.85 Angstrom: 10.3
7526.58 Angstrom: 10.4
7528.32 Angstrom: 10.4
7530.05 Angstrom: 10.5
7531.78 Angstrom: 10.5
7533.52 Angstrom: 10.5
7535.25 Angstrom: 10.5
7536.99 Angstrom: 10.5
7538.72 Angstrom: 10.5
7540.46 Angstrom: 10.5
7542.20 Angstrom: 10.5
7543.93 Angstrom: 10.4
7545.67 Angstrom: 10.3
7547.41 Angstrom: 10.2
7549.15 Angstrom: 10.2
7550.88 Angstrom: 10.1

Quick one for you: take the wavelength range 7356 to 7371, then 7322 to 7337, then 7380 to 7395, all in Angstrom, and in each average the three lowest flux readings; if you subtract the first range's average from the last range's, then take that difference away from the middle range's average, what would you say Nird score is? 9.5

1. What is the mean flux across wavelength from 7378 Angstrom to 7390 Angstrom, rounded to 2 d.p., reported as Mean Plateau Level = 9.94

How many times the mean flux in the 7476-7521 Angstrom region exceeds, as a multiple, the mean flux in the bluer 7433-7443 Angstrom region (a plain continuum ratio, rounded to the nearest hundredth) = 1.01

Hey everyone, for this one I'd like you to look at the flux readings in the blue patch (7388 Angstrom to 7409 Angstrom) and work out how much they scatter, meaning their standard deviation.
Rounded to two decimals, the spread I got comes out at 0.10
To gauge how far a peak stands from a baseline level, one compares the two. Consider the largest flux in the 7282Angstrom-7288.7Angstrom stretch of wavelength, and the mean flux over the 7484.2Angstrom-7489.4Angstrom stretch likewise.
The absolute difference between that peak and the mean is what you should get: 1.00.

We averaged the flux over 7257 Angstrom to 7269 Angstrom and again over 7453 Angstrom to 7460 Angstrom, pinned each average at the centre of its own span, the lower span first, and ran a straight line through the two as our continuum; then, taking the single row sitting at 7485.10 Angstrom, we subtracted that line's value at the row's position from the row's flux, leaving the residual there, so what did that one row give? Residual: -0.1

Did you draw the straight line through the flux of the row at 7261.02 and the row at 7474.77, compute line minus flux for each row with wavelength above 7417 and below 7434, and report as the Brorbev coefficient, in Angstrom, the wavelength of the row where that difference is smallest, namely 7426.73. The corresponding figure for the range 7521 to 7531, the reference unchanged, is 7530.05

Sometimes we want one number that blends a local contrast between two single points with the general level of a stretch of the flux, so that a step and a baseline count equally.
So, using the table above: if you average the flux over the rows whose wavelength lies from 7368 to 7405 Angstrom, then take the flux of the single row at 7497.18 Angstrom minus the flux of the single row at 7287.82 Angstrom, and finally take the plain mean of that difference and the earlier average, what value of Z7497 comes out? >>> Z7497 5.60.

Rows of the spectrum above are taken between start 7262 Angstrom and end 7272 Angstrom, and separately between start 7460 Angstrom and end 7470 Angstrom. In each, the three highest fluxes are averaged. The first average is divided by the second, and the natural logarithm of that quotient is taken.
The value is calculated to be -0.07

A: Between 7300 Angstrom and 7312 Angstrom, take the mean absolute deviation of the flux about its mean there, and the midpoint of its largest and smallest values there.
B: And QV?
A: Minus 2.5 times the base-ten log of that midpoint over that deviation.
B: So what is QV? -5.2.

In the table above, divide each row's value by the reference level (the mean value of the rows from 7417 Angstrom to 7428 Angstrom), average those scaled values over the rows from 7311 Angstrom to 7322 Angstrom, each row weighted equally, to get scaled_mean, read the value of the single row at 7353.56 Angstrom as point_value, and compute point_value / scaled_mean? 10.2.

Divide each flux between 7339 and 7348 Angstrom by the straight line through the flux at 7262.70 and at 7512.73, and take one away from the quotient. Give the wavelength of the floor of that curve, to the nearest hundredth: 7346.79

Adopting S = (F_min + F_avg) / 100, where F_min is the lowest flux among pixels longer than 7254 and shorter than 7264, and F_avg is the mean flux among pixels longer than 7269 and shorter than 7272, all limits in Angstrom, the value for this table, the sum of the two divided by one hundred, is 0.185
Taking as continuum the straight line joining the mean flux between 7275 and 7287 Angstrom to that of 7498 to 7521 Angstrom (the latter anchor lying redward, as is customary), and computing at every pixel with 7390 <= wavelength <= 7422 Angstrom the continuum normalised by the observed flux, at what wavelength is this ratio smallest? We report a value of 7392.61 Angstrom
